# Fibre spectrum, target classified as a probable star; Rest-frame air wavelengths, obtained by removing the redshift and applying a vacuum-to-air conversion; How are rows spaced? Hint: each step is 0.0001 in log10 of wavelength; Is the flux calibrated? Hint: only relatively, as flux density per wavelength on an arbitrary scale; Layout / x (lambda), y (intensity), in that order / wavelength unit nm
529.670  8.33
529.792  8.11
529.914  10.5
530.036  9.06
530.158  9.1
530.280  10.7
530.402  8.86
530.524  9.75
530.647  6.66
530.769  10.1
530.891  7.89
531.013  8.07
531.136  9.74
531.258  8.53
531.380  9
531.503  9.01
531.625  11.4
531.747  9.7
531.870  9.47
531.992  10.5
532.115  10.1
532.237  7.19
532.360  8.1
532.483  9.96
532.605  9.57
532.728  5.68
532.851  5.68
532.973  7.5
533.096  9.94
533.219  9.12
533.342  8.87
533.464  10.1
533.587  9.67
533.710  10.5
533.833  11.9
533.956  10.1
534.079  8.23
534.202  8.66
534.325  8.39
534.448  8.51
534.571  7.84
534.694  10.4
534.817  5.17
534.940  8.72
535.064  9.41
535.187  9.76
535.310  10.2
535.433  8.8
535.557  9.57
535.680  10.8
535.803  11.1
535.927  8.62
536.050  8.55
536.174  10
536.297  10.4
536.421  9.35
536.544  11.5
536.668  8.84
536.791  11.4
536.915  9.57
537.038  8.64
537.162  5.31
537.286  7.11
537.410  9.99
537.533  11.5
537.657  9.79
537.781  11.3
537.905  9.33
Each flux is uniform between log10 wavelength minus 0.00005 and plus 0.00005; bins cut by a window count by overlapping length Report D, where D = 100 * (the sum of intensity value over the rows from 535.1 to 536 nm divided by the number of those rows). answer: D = 984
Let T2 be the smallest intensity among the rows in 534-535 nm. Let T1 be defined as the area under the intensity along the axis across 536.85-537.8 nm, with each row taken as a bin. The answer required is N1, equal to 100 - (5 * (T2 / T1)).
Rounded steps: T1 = 8.6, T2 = 5.17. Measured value 97.0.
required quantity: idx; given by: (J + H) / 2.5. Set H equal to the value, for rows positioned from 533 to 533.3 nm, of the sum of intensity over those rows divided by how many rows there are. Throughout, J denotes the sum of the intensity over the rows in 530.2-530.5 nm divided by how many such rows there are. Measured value 7.7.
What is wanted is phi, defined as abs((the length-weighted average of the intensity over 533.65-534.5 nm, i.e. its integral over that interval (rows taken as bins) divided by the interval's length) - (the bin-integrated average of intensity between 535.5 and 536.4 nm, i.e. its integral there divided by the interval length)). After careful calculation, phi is 0.36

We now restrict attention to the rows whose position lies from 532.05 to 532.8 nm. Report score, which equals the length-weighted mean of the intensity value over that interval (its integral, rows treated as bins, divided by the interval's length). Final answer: 8.39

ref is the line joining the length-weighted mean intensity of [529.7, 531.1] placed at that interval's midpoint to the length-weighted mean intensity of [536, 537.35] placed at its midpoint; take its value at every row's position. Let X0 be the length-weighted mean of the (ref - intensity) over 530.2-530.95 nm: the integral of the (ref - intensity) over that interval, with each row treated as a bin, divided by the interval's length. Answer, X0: -0.02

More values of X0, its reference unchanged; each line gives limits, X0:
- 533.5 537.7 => -0.24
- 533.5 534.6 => -0.29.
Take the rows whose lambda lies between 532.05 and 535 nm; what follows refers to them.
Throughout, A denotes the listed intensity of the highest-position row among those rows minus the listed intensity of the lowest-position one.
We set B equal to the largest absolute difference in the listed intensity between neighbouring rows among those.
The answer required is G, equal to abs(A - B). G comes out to 6.6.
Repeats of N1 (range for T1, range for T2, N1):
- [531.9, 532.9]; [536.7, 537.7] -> 96.8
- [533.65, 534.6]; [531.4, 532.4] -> 95.9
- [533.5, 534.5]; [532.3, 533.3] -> 97.0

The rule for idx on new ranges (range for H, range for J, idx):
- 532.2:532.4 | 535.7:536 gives 7.0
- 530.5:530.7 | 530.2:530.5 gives 7.2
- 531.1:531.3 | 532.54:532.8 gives 6.7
